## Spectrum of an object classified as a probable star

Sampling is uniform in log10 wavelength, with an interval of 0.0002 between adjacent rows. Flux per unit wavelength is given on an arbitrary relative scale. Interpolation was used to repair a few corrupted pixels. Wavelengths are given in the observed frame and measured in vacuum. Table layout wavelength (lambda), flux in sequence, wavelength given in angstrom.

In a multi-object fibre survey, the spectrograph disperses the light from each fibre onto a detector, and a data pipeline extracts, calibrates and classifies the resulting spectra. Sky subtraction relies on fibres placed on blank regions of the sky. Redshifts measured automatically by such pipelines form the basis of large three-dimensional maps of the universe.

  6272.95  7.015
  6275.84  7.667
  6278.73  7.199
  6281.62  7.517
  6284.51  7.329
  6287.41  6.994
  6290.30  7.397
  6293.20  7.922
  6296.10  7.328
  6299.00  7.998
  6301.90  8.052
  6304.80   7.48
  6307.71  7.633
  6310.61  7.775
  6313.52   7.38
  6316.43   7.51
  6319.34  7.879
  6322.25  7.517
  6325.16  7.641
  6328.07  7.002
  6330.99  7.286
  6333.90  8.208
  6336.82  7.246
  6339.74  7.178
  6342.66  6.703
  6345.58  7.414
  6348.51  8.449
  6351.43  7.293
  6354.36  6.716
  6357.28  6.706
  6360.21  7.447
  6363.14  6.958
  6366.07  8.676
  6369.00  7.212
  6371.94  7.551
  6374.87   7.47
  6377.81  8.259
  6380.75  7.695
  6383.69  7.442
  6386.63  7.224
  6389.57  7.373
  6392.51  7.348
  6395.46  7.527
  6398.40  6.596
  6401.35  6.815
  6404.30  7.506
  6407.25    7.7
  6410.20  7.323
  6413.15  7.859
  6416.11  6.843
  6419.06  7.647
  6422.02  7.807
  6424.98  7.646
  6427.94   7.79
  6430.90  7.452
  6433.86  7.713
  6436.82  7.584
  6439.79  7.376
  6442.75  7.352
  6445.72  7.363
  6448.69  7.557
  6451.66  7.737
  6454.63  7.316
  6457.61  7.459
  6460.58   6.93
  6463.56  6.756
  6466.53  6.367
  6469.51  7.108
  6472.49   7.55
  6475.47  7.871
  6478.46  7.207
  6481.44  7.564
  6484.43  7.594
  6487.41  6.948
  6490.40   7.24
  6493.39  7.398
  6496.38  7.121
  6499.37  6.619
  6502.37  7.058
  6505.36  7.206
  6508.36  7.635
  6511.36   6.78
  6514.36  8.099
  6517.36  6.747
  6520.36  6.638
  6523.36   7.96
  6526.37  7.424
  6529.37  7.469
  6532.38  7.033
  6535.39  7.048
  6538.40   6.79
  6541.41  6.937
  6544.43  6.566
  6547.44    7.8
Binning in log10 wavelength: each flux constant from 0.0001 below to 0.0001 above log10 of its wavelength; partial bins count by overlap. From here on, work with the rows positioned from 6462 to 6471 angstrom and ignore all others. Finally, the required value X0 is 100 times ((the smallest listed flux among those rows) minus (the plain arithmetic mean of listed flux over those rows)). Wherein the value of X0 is -38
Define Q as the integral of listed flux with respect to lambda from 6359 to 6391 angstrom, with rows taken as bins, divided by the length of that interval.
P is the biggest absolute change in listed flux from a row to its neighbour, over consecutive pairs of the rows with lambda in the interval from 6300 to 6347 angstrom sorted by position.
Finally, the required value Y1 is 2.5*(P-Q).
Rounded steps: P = 0.96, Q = 7.57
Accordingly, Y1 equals -16.5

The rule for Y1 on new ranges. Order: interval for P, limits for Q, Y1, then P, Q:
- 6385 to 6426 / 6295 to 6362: -16.1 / 1.02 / 7.47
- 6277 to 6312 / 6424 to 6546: -16.5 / 0.67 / 7.27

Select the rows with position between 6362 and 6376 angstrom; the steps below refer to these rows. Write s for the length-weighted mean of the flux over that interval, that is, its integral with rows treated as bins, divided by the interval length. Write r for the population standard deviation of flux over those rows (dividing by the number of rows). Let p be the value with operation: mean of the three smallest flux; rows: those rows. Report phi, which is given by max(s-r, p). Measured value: 7.21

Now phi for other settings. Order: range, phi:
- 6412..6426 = 7.38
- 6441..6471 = 6.81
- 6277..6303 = 7.17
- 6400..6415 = 7.21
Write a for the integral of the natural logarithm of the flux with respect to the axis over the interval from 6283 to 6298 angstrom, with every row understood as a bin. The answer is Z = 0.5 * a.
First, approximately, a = 30.0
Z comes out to 15.0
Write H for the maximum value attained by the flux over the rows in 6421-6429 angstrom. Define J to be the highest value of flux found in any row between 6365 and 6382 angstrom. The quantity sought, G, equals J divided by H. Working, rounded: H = 7.807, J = 8.676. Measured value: 1.11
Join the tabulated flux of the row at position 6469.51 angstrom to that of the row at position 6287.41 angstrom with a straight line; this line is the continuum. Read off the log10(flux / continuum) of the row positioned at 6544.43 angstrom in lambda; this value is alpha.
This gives -0.037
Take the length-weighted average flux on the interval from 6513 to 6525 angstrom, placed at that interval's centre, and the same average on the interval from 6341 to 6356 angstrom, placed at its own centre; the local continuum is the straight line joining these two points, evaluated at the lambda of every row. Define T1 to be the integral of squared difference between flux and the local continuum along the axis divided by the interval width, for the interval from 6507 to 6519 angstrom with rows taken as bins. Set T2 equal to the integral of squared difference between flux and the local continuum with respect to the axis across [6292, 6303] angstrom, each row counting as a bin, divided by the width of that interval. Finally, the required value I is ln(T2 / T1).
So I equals 0.1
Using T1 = 0.34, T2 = 0.36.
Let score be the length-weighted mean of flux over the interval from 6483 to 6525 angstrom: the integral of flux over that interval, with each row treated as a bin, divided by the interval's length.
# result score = 7.22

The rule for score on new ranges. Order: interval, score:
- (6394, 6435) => 7.44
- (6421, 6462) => 7.50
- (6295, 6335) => 7.62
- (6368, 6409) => 7.41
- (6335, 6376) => 7.36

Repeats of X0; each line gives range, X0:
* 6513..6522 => -52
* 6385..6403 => -55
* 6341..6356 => -61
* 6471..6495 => -47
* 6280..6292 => -32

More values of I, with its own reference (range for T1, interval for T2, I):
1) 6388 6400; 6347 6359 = 1.2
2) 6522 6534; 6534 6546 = 1.0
